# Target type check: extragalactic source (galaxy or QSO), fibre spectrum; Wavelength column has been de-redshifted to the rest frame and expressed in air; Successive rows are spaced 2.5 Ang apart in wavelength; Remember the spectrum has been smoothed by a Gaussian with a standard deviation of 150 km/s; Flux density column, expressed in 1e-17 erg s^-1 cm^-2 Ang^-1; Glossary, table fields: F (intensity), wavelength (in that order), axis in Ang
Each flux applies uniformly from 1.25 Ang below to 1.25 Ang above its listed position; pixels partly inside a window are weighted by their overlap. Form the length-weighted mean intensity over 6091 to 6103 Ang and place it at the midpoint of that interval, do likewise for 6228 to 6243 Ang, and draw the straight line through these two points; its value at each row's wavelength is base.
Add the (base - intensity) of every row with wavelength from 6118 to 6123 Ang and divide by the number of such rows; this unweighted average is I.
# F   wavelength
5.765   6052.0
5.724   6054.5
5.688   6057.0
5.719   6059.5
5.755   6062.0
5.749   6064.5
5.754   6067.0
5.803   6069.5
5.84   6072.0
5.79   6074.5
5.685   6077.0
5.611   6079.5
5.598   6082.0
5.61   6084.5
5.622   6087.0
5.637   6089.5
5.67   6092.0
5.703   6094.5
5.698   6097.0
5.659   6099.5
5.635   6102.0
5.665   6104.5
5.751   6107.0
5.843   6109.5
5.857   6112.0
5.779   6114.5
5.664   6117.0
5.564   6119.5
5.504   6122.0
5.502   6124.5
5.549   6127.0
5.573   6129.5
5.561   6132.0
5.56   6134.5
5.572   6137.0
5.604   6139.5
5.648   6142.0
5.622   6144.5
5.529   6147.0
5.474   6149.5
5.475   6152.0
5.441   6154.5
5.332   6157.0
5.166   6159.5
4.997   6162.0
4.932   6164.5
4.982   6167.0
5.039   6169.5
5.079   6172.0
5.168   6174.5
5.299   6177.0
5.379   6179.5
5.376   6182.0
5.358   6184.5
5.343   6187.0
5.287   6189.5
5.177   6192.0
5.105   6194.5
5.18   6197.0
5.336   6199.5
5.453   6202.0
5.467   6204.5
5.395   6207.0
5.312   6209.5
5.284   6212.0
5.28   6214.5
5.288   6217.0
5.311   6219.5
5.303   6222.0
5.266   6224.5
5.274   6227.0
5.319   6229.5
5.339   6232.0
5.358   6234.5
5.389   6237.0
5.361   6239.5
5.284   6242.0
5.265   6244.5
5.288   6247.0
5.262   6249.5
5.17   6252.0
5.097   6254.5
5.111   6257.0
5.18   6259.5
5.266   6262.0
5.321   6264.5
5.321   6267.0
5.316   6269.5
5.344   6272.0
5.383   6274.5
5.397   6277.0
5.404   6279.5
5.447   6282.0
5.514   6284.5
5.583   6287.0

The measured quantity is 0.083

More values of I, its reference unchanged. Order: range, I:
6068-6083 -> 0.004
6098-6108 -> -0.019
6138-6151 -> -0.016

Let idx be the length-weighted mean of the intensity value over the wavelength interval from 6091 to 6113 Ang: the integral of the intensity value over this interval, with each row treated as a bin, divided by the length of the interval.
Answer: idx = 5.7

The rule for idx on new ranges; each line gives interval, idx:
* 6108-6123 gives 5.7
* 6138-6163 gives 5.4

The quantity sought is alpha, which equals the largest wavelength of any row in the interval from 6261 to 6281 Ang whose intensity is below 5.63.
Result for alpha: 6279.5 Ang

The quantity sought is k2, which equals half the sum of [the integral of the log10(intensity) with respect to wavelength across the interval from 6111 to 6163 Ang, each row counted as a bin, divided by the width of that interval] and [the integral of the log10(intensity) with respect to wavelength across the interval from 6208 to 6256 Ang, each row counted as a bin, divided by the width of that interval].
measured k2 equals 0.733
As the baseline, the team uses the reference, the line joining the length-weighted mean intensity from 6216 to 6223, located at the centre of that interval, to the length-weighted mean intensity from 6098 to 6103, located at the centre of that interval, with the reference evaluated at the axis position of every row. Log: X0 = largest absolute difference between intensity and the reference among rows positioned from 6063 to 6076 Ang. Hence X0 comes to 0.11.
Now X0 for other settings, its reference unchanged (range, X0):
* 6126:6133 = 0.02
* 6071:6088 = 0.11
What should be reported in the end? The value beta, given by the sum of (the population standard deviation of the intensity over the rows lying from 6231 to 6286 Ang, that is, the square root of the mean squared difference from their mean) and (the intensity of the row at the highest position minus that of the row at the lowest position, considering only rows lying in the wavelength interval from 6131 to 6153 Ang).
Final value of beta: 0.02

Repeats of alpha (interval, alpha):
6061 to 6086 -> 6084.5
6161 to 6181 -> 6179.5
